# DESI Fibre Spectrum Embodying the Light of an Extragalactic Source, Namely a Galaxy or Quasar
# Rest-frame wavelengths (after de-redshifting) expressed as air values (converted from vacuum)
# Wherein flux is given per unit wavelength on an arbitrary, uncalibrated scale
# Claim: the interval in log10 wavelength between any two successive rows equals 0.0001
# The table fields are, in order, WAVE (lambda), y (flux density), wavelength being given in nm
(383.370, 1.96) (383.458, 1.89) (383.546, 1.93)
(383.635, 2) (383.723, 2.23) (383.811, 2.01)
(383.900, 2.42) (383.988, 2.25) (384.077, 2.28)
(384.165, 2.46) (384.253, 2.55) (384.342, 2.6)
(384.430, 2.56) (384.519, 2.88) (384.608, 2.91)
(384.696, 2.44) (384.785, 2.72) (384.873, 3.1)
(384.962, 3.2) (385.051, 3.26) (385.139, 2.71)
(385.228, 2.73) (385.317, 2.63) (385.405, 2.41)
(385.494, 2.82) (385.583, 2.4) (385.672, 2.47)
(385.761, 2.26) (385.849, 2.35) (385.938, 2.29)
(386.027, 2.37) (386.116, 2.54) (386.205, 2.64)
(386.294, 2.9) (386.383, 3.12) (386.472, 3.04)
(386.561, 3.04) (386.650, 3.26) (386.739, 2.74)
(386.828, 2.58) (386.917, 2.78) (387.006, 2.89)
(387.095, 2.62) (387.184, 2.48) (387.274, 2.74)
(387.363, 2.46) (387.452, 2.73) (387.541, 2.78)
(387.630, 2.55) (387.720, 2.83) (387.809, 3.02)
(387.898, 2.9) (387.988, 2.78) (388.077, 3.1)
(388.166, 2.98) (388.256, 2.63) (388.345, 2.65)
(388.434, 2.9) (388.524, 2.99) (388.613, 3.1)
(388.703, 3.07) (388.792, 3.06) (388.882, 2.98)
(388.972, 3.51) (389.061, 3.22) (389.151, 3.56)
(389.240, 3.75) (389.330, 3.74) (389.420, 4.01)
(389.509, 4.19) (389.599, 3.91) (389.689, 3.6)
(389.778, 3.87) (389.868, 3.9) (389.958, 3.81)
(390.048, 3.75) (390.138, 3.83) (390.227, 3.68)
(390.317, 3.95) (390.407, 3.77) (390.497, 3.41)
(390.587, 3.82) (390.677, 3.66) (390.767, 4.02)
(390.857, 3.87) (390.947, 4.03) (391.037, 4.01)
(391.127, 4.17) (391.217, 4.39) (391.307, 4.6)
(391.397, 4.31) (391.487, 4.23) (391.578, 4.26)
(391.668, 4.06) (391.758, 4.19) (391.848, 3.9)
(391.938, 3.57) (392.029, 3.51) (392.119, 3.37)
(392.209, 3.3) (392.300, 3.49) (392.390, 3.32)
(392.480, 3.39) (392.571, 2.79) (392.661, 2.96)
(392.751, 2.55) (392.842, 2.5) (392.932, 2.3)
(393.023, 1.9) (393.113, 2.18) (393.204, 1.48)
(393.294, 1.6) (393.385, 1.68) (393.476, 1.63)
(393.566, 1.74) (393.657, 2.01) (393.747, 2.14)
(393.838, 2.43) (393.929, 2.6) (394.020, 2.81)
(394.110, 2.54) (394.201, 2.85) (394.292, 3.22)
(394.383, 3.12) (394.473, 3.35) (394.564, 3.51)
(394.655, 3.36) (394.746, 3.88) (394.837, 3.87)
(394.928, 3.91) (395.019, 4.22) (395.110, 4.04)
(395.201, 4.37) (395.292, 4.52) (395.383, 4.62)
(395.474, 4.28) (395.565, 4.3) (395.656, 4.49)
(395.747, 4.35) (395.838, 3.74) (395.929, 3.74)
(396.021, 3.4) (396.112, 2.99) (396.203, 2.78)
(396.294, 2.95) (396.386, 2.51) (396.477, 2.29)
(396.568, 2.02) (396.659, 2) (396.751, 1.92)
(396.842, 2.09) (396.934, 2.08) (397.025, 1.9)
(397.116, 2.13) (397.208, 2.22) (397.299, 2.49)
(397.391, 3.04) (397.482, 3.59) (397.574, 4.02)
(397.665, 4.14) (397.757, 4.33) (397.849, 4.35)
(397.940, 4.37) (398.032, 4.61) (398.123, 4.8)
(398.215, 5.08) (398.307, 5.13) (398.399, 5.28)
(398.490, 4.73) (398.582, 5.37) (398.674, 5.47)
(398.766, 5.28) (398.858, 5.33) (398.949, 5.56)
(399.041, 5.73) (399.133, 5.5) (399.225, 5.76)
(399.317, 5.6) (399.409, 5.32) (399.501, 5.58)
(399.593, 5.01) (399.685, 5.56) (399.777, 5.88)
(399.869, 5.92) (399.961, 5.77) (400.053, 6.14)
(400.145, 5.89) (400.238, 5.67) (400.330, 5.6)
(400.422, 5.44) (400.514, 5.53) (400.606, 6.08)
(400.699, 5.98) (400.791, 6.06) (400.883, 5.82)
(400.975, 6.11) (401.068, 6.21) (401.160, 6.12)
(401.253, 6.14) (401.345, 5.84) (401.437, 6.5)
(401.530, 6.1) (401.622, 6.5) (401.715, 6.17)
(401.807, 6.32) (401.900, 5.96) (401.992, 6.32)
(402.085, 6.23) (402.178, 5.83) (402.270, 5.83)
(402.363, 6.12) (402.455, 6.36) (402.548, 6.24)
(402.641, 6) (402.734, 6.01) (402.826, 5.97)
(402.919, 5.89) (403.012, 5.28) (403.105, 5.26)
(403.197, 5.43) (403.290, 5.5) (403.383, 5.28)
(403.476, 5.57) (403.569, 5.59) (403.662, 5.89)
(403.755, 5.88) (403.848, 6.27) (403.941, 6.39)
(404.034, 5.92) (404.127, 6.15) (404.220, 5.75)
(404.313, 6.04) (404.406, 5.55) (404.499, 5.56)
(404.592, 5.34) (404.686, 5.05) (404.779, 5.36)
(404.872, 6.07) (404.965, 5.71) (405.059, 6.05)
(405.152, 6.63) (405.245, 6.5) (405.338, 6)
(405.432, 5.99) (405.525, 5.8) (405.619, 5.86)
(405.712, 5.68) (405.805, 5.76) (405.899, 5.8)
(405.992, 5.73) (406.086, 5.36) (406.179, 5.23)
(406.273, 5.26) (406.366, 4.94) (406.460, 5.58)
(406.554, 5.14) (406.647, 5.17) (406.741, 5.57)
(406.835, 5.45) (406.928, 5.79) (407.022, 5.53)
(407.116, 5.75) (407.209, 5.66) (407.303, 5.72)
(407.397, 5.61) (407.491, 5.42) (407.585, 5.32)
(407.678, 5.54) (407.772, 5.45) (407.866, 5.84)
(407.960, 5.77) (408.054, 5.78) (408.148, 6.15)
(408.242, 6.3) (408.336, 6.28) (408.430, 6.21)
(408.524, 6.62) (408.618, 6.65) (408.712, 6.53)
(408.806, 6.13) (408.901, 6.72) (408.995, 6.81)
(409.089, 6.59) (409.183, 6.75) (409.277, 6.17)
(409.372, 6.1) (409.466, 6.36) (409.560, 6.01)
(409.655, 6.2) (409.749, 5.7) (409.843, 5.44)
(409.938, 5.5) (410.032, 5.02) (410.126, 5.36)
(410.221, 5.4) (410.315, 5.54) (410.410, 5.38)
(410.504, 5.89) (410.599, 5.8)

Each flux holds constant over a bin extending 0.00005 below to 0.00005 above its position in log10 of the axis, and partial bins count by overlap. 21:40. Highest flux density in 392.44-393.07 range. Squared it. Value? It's 11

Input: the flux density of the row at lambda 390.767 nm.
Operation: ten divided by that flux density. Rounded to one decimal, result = 2.5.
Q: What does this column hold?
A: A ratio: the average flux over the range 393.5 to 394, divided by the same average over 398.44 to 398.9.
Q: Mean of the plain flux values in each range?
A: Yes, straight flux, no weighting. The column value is 0.4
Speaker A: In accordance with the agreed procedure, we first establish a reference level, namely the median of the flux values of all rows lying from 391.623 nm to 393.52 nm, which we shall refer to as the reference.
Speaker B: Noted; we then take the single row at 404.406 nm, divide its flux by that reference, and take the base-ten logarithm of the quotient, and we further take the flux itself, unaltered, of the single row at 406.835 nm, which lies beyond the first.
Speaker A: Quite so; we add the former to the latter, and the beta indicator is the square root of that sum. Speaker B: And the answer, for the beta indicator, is 2.39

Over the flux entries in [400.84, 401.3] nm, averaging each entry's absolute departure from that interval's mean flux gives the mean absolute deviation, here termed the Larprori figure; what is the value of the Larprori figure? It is 0.10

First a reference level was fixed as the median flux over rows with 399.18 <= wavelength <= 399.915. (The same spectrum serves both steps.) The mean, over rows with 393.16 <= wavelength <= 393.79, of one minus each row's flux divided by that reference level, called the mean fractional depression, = 0.69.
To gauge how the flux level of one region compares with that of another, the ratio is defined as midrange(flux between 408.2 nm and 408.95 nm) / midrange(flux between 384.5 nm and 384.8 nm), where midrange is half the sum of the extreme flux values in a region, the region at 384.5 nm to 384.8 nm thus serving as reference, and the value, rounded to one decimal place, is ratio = 2.4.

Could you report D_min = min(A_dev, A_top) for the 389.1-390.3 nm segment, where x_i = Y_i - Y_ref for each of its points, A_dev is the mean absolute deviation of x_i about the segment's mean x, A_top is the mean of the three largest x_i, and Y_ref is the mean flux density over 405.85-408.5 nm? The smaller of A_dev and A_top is -1.6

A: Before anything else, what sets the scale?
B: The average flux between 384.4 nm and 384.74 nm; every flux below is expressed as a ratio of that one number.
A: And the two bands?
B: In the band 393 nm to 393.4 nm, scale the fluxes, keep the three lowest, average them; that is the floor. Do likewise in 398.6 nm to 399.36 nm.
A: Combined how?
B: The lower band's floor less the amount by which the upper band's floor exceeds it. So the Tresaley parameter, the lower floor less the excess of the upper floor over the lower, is -0.8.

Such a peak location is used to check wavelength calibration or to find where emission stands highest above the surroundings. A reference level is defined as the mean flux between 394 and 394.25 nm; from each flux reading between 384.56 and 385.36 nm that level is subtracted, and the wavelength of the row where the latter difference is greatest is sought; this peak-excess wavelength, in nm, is 385.051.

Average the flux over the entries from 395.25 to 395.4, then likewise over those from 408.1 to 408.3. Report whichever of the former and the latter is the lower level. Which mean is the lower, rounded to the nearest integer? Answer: 5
